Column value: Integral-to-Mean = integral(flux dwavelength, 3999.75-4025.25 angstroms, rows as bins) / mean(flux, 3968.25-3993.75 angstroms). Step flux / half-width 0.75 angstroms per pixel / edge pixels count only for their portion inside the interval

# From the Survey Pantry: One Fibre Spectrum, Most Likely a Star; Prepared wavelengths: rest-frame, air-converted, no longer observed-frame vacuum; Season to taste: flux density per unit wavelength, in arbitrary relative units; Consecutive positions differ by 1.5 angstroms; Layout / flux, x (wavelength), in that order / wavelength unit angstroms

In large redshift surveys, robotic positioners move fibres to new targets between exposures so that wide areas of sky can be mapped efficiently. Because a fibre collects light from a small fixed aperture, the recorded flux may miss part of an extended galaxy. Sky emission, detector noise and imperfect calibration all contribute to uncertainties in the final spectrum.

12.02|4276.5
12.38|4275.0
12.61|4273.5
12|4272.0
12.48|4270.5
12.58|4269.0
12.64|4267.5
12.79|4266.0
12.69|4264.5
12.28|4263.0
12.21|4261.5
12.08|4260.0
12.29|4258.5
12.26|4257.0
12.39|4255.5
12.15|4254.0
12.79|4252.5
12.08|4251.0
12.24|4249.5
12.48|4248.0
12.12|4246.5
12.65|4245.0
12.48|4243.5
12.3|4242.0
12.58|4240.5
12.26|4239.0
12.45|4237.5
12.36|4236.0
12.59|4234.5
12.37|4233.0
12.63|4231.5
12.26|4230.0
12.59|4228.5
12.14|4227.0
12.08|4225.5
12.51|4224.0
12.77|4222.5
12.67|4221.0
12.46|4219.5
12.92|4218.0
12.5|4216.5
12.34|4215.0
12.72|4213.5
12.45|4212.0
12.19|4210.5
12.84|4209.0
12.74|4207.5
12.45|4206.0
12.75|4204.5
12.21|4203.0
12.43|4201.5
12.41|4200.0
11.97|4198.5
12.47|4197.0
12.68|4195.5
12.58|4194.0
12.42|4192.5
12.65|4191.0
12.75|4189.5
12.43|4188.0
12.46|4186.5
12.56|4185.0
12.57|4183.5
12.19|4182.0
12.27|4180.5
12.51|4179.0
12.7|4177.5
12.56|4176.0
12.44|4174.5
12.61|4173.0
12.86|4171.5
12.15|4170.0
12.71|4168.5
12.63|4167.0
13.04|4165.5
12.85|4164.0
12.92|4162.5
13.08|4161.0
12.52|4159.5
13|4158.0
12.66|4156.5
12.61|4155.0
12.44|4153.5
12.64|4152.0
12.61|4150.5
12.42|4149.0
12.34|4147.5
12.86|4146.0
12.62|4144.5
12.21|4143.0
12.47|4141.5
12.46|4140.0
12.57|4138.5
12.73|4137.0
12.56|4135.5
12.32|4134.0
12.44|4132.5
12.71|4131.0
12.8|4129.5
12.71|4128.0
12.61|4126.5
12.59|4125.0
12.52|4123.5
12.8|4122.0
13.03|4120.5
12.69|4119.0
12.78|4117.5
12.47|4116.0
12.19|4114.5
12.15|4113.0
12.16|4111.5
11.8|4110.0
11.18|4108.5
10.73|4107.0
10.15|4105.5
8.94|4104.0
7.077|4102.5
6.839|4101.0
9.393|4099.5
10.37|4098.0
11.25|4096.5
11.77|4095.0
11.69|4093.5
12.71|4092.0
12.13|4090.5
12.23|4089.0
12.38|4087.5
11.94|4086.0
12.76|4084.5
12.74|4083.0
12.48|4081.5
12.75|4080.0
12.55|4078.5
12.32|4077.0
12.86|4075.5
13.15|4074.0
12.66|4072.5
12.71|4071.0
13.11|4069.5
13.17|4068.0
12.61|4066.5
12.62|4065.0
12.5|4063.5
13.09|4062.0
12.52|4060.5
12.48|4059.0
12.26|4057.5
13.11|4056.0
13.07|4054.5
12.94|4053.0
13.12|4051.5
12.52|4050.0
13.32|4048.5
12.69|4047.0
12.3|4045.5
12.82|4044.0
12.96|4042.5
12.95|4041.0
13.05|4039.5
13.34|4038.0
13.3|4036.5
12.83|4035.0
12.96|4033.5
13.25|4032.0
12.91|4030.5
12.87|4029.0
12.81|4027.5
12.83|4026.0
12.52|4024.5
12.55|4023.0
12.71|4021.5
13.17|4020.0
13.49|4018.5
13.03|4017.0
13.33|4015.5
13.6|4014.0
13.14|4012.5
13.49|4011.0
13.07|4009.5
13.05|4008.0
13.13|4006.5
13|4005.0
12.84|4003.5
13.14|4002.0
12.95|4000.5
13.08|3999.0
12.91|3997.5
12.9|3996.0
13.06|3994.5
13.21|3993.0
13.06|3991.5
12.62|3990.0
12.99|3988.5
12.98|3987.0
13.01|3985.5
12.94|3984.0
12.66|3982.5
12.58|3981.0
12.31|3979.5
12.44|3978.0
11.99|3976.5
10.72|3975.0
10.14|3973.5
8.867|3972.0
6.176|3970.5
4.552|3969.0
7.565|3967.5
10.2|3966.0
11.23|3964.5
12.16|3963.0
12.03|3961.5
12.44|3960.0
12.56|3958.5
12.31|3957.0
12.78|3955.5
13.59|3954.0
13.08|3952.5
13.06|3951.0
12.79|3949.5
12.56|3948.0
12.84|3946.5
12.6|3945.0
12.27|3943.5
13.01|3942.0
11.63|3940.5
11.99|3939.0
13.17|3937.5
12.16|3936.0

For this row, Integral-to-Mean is 29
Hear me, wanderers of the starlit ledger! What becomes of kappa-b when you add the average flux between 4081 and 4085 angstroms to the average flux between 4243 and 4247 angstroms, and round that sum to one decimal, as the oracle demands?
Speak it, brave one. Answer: 25.1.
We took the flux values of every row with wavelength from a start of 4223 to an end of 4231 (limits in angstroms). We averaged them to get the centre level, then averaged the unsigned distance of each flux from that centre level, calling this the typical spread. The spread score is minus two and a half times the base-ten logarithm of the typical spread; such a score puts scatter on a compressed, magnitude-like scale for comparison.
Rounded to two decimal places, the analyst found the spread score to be 1.82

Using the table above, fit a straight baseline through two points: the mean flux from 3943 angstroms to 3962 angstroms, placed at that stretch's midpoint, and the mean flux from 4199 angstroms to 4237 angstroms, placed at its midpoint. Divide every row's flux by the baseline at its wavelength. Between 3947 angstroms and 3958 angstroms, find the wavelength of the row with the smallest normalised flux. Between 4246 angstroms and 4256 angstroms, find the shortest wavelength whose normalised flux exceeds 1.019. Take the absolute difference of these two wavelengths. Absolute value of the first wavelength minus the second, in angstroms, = 295.5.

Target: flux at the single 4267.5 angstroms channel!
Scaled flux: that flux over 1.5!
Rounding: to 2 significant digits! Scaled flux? 8.4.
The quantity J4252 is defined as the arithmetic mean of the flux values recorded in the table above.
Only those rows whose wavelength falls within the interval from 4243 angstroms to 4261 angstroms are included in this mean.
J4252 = 12.3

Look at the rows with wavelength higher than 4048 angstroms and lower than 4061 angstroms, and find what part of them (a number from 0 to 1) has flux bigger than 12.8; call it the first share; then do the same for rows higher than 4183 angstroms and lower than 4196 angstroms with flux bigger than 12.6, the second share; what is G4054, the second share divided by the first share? 0.6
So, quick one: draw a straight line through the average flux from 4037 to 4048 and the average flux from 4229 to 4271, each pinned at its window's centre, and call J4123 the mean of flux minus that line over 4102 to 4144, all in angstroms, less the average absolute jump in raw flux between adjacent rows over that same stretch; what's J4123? -1.0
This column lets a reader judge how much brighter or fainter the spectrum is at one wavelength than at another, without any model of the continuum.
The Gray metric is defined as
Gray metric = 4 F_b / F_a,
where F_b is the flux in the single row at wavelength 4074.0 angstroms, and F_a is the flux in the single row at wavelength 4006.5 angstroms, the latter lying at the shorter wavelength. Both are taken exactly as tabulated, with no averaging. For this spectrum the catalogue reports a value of 4.01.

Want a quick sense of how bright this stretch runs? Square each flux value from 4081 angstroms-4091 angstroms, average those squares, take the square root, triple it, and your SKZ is 37.1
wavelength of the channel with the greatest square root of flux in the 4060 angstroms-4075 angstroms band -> 4068.0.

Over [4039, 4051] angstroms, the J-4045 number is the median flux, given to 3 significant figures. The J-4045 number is 12.9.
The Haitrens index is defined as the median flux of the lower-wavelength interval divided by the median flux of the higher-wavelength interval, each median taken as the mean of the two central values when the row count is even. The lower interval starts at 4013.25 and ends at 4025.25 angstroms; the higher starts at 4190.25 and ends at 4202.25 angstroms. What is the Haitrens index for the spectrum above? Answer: 1.05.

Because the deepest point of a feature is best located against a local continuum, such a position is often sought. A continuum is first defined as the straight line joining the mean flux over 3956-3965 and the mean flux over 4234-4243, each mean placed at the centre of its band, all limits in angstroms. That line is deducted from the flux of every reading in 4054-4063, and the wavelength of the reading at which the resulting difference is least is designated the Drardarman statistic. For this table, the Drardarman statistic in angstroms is 4057.5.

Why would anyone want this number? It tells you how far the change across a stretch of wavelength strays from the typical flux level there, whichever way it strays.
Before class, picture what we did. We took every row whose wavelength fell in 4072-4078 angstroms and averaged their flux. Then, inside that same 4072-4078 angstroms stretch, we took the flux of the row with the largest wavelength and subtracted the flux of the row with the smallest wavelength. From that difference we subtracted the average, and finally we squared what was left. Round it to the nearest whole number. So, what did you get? 171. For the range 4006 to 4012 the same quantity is 164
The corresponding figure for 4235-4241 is 149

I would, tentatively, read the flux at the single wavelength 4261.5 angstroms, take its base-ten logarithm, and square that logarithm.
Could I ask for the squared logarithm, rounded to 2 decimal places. 1.18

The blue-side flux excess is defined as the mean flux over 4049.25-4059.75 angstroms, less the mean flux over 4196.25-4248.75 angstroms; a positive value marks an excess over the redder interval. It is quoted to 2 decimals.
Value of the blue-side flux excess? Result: 0.32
